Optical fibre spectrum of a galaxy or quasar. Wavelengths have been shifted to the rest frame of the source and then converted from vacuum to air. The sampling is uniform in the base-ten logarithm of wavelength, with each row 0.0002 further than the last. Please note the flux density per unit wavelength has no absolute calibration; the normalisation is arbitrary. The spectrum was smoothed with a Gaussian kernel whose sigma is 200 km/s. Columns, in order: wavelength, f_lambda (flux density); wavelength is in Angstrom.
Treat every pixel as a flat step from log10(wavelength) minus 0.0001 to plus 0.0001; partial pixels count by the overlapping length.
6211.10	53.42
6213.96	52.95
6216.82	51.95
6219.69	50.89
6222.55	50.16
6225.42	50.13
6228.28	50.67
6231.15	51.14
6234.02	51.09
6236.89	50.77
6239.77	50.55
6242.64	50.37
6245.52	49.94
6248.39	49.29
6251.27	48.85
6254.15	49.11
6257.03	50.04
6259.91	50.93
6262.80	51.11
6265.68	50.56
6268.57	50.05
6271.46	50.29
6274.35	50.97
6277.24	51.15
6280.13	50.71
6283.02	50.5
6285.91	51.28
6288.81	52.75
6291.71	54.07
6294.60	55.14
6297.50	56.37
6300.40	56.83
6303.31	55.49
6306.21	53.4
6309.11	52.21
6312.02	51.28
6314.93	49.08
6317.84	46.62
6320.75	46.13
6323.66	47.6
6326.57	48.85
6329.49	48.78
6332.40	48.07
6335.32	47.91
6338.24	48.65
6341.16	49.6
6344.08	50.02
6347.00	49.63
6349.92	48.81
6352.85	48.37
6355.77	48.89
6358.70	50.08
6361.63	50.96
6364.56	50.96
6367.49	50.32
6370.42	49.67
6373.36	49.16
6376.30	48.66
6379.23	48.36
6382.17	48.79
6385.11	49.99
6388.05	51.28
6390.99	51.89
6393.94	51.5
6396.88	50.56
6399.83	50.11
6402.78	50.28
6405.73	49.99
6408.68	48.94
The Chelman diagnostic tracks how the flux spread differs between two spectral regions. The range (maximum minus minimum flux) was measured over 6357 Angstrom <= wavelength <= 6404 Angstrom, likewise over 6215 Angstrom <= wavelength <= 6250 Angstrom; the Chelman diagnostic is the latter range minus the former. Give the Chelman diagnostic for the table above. -0.9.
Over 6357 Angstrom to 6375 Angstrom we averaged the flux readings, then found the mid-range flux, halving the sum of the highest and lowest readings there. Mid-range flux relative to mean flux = 1.00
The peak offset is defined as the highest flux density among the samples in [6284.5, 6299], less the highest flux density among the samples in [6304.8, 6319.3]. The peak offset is 3.0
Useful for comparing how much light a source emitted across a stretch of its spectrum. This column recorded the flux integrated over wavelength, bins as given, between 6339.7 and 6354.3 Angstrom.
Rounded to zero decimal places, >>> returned 720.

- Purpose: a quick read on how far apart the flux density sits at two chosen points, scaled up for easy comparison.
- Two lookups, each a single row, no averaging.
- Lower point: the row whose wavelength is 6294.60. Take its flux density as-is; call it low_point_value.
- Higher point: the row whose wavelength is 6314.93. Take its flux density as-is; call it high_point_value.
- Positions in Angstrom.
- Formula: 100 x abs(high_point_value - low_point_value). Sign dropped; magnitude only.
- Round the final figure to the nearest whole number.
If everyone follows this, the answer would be 606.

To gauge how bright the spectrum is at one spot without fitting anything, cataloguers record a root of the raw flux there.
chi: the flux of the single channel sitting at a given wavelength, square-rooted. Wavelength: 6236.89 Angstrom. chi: 7.13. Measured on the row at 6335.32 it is 6.92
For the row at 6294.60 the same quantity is 7.43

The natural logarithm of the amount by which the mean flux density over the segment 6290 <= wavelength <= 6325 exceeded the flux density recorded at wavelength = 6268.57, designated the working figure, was 0.7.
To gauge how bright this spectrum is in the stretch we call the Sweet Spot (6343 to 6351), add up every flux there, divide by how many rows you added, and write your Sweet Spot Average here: 49.5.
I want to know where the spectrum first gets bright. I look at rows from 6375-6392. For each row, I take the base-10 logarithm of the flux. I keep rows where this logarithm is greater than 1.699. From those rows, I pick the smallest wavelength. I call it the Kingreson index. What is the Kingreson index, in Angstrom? 6388.05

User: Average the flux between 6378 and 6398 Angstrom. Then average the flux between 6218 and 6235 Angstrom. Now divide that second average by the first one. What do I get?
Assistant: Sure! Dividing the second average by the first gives 1.007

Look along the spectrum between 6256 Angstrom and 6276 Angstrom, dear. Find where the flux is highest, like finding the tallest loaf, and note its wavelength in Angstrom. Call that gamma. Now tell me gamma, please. 6262.80 Angstrom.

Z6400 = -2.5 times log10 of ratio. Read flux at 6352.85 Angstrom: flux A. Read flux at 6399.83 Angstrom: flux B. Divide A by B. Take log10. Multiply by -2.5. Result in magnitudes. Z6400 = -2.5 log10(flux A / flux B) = 0.04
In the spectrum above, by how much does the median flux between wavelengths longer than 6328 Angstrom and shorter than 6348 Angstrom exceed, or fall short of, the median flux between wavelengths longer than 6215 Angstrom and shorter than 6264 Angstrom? -1.8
